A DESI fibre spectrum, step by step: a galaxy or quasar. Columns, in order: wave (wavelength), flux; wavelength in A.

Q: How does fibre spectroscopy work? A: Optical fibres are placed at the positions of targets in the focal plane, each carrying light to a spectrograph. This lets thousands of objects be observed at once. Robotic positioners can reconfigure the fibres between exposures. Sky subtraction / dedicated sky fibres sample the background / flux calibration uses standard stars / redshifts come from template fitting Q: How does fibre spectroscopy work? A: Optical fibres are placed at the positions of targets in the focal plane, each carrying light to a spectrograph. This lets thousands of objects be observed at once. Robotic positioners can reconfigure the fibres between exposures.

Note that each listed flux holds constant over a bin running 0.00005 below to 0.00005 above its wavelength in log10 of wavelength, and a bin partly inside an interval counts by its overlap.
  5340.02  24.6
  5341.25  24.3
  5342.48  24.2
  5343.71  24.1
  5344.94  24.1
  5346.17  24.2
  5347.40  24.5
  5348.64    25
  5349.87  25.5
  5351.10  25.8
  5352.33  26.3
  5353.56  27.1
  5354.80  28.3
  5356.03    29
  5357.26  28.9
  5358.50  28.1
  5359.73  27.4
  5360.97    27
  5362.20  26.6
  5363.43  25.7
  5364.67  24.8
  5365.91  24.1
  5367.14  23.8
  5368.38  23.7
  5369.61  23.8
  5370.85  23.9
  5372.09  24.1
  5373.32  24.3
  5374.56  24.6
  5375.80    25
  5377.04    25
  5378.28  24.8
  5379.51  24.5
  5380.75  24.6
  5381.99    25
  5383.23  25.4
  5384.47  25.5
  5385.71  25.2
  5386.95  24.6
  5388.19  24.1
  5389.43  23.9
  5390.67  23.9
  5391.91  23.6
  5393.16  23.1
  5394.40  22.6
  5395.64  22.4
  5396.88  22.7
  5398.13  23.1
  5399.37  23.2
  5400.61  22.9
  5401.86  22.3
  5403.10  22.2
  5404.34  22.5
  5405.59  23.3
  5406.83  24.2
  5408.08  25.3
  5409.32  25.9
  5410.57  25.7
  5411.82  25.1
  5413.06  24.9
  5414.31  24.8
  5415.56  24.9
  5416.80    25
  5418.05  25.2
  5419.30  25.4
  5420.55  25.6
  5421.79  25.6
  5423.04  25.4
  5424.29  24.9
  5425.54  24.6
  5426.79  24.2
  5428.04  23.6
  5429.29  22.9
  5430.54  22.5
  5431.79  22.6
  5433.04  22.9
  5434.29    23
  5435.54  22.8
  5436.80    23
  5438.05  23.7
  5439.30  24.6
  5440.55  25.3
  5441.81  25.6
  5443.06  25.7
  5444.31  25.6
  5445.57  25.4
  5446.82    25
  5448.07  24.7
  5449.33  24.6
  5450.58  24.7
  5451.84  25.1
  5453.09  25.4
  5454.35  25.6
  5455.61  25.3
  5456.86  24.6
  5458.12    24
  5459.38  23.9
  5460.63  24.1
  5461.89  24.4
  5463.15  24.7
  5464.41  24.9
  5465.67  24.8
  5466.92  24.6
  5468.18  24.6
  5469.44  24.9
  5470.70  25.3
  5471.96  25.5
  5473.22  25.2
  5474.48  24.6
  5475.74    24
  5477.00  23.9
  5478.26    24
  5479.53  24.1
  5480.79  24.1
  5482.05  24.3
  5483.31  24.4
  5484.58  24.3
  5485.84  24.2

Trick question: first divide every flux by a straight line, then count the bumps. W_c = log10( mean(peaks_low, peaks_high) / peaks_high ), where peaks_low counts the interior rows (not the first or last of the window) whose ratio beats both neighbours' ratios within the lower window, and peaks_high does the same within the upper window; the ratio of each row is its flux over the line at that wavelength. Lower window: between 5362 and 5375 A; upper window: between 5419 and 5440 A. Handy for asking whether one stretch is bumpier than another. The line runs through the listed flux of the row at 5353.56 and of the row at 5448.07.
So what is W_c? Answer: -0.3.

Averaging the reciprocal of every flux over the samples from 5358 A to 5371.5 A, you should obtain 0.0396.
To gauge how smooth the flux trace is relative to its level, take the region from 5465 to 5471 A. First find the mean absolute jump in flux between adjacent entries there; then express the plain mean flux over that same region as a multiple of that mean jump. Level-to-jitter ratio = 110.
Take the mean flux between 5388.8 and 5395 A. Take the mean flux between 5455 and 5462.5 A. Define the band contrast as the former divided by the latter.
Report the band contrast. 0.96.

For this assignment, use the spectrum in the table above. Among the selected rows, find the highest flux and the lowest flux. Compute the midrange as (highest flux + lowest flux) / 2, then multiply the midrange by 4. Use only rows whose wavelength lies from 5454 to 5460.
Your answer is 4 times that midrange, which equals 99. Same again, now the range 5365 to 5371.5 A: 96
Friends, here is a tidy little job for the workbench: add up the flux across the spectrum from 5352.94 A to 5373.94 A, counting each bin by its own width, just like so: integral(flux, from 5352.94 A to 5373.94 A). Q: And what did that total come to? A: 544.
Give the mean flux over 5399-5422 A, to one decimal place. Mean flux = 24.4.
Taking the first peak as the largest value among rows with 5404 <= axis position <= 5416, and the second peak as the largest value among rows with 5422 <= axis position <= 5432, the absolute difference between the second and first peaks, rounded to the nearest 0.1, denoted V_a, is 0.5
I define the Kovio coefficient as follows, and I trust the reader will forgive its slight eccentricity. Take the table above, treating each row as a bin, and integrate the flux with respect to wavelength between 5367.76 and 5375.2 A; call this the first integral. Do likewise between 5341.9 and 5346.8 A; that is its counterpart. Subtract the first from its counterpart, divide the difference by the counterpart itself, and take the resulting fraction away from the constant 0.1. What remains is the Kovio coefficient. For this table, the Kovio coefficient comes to 0.6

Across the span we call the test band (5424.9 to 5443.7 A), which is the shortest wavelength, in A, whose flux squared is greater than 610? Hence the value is 5440.55 A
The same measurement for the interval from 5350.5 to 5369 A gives 5351.10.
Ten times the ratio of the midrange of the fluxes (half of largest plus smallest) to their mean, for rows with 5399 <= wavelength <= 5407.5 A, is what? 10.1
